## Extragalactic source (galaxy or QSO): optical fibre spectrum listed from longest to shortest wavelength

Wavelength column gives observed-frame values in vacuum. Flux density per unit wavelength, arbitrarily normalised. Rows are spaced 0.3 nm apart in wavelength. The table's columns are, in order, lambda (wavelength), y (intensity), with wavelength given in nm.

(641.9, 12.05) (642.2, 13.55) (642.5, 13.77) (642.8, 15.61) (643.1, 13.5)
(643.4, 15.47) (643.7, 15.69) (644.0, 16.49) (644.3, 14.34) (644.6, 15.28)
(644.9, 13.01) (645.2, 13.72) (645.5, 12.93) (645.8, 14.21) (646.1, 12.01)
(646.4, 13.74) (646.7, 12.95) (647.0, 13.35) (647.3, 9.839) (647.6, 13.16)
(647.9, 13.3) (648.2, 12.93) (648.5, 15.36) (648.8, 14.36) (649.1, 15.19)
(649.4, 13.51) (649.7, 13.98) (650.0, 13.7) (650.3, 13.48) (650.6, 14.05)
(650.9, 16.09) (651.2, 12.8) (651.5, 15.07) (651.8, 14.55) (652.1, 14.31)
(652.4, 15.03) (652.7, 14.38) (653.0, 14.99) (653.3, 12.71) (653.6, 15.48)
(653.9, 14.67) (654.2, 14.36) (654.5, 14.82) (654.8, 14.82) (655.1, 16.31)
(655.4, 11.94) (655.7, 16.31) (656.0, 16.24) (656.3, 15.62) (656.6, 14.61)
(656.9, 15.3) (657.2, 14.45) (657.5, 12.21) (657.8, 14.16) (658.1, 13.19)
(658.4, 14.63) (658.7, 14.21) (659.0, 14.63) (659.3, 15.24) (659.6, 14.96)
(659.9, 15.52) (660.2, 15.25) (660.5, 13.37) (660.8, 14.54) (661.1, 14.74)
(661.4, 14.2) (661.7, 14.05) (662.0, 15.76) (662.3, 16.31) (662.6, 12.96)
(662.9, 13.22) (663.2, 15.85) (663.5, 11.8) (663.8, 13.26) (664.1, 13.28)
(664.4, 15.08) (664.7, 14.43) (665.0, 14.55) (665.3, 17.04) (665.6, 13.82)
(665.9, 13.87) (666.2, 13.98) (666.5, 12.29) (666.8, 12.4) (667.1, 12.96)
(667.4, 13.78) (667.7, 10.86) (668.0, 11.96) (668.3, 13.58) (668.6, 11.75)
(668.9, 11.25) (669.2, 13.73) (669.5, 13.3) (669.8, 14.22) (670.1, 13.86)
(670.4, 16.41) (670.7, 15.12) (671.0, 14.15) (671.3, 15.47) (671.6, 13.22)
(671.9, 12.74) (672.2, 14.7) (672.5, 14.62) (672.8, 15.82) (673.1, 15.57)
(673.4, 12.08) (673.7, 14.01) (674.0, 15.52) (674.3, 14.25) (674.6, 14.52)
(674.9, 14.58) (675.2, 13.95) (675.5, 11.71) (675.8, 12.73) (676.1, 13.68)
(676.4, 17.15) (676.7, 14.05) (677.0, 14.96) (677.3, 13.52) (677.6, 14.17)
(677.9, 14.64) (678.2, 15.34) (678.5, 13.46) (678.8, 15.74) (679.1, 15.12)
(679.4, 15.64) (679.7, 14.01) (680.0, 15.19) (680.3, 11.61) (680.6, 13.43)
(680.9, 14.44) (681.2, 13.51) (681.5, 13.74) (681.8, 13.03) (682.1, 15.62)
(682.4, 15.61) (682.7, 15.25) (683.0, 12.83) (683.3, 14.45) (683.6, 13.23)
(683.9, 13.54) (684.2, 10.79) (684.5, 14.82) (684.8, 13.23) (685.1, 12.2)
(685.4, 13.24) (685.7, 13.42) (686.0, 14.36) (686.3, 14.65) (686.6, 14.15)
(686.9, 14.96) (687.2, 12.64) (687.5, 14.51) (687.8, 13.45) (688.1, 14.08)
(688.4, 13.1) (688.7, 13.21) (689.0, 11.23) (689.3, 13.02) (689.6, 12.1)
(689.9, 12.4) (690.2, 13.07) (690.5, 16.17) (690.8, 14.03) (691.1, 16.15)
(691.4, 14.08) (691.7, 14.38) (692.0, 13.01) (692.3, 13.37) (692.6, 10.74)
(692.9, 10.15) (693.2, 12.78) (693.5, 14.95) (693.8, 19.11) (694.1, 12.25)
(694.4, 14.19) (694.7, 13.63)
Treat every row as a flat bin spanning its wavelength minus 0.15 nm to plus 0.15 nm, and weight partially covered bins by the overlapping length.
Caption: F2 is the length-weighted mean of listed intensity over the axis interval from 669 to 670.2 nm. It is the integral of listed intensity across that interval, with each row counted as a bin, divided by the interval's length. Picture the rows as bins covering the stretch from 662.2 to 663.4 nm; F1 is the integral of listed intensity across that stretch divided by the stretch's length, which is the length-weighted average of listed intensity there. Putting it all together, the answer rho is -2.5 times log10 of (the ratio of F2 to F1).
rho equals 0.06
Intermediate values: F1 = 14.4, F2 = 13.7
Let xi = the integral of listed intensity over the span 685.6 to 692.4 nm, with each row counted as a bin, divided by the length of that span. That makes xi 13.7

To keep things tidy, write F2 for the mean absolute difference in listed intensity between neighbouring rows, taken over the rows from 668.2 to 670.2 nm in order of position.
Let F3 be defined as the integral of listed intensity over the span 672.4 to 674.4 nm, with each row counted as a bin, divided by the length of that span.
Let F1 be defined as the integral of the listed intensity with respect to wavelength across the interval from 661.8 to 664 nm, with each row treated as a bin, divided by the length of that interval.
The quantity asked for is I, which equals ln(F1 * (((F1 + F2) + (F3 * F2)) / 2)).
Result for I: 5.39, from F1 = 14.1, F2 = 1.1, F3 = 14.6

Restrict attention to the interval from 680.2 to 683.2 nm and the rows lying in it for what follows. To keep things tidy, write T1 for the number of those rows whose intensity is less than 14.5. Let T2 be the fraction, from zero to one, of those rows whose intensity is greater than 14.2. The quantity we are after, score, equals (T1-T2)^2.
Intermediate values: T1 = 7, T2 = 0.40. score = 44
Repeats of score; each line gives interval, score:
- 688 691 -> 79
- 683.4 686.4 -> 59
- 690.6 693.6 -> 59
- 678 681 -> 19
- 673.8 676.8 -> 30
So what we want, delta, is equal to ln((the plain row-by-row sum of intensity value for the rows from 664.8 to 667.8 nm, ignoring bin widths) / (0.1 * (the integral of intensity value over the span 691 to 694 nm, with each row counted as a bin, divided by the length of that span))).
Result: 4.59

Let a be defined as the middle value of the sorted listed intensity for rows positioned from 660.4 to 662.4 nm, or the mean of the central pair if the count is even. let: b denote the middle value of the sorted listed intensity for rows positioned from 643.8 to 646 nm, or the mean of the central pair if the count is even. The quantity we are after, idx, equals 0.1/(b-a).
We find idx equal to -0.3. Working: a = 14.5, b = 14.2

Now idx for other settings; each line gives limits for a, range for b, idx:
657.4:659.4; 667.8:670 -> -0.1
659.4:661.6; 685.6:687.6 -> -0.3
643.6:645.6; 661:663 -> -0.7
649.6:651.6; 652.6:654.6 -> 0.1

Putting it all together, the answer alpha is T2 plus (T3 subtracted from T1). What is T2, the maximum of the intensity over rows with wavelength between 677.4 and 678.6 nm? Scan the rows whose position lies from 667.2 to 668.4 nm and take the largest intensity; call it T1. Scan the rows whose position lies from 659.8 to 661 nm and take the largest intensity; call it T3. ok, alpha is 13.6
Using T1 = 13.78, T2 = 15.34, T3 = 15.52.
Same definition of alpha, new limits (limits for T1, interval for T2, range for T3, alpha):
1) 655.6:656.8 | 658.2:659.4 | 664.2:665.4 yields 14.5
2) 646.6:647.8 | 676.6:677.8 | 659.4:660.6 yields 12.8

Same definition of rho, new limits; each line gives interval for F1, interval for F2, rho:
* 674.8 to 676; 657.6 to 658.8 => -0.06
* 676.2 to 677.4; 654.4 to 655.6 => 0.03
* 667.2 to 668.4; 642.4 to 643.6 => -0.17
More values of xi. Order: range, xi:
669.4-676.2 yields 14.2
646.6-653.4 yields 13.9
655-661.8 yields 14.6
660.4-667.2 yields 14.1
